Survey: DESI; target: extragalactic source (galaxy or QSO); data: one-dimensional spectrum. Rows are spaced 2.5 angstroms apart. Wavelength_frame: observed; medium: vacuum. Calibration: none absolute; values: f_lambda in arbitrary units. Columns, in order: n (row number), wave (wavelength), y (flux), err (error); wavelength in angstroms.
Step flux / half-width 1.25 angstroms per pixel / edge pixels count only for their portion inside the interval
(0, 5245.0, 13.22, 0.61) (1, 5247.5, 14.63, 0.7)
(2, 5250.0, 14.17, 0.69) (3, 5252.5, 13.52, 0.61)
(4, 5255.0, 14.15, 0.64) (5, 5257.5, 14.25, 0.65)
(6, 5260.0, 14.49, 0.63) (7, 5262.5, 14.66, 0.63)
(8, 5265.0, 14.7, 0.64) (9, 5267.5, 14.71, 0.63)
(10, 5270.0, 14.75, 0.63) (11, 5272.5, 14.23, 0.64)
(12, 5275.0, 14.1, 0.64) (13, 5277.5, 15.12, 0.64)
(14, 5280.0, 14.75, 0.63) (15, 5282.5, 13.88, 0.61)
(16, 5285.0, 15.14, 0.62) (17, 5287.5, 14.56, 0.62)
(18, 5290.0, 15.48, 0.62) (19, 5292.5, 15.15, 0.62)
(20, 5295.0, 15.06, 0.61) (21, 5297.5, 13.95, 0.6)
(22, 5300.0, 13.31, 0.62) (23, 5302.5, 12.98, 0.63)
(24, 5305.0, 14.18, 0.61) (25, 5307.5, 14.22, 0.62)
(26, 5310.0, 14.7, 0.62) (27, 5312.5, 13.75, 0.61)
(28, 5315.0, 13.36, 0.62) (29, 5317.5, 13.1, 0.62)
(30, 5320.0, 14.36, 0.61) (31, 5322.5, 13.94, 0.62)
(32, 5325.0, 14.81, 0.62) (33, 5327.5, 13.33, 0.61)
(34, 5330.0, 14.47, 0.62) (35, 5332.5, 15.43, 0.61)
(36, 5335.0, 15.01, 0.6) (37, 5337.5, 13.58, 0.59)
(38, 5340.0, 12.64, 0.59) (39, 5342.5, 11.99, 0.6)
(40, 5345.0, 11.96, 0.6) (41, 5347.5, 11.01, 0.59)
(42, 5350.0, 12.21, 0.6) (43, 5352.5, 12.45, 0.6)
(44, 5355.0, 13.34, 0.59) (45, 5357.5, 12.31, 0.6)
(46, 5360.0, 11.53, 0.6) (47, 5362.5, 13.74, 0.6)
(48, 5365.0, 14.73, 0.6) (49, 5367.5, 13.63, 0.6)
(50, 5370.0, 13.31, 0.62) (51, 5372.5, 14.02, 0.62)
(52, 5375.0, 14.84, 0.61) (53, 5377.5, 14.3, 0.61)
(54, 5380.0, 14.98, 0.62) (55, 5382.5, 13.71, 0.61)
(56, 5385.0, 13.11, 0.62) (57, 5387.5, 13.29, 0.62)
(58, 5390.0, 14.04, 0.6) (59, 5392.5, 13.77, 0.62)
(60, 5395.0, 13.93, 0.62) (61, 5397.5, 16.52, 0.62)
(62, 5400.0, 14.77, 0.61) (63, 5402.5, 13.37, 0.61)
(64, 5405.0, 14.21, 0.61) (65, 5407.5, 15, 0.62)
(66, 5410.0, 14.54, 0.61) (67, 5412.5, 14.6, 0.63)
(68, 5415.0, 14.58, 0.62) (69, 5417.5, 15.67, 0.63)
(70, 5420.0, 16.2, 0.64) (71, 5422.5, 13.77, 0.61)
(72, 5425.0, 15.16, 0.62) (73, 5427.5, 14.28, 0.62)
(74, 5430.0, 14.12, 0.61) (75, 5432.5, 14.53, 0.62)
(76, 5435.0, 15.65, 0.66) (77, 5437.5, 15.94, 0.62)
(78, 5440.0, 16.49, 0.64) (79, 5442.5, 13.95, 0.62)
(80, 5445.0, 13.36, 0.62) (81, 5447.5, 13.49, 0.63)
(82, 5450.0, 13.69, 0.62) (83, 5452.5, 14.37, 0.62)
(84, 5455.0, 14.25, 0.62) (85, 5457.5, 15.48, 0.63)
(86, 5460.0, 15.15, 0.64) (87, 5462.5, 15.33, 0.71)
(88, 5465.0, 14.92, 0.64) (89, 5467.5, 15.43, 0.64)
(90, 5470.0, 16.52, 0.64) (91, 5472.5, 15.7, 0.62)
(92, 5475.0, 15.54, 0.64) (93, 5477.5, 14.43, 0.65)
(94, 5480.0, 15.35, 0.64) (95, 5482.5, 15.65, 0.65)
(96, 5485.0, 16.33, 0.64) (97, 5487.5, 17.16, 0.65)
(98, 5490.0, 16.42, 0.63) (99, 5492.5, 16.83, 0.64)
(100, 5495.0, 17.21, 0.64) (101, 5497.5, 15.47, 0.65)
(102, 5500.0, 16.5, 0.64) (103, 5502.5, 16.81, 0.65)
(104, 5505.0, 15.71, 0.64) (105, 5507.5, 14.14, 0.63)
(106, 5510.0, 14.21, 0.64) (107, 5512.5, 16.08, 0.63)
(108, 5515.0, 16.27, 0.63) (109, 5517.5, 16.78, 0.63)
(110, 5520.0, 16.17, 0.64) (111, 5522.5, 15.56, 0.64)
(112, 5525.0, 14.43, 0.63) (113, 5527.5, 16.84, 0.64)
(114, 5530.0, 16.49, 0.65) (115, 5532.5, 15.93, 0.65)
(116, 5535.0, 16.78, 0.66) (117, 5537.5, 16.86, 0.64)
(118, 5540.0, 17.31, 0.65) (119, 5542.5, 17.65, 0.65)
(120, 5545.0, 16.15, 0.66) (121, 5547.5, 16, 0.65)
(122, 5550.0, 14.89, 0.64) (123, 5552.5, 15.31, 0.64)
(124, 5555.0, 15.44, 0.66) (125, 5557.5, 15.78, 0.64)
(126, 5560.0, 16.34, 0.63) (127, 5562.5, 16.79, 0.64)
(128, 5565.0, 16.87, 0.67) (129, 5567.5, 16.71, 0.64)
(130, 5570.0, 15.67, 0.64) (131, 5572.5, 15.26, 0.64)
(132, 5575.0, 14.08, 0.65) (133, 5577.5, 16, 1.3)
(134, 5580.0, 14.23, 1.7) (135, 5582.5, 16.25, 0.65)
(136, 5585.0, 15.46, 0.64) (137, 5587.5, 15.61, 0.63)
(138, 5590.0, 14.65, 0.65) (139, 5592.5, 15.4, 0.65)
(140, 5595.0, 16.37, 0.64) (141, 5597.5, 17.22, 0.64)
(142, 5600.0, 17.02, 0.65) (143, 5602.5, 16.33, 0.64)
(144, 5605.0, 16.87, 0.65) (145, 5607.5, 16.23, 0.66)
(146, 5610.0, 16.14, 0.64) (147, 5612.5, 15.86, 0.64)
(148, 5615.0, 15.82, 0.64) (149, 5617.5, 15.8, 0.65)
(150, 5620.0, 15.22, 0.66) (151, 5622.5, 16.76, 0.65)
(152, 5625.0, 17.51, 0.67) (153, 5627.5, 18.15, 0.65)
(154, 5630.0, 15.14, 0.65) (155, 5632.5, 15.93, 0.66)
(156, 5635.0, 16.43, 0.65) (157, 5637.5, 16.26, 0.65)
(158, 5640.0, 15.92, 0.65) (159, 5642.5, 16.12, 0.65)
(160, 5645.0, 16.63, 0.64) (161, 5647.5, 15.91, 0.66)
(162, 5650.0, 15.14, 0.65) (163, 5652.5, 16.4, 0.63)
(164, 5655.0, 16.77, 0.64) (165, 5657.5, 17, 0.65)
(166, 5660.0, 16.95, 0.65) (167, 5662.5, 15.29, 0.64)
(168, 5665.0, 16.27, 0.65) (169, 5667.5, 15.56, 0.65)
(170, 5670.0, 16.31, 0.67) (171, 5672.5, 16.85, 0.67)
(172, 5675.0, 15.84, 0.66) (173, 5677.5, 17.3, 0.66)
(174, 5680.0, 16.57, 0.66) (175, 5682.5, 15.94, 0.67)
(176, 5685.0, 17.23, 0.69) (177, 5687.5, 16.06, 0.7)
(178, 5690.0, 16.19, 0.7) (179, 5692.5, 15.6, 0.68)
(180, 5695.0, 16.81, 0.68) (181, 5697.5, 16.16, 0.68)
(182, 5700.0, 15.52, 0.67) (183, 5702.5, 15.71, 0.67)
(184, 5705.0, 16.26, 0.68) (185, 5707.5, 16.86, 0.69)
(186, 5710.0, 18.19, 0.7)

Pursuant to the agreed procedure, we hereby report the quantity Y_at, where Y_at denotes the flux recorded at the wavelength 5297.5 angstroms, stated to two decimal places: 13.95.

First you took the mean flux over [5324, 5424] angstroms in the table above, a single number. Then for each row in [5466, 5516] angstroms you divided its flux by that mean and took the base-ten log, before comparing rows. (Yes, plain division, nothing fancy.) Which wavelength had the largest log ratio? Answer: 5495.0 angstroms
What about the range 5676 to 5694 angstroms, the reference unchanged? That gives 5677.5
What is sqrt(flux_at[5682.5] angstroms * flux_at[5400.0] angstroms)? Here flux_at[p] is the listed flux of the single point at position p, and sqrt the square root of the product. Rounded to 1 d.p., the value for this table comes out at 15.3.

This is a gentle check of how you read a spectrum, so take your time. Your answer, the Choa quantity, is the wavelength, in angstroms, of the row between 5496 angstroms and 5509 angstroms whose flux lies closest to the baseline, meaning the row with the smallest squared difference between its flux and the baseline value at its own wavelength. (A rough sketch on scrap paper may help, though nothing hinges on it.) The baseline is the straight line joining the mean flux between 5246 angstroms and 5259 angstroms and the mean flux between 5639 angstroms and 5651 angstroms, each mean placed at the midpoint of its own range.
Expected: 5497.5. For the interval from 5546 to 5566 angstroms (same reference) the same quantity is 5555.0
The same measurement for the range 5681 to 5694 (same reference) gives 5690.0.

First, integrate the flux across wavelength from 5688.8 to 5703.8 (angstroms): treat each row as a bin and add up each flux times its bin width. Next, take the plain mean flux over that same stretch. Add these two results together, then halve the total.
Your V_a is 128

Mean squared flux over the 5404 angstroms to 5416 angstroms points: 213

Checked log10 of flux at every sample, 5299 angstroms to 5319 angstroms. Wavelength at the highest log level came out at 5310.0 angstroms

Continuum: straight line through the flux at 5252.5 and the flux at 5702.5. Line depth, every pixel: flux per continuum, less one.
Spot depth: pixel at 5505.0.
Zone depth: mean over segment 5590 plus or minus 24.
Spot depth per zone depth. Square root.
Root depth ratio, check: 1.19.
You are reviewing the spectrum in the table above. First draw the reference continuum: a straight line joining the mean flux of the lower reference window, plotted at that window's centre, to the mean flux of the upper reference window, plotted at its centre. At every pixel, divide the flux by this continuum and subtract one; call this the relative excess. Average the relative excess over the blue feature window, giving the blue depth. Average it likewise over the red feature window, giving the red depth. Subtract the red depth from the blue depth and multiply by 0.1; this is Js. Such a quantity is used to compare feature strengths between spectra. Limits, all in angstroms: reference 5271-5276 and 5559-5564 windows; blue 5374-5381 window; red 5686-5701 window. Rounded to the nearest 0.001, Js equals 0.007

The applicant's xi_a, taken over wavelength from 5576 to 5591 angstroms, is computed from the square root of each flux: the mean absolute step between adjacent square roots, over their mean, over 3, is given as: 0.012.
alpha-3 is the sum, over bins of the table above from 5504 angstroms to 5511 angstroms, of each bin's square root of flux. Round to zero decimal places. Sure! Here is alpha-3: 11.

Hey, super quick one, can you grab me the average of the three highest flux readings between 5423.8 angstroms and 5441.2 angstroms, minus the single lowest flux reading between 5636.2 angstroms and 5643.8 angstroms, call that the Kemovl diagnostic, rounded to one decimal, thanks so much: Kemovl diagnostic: 0.1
